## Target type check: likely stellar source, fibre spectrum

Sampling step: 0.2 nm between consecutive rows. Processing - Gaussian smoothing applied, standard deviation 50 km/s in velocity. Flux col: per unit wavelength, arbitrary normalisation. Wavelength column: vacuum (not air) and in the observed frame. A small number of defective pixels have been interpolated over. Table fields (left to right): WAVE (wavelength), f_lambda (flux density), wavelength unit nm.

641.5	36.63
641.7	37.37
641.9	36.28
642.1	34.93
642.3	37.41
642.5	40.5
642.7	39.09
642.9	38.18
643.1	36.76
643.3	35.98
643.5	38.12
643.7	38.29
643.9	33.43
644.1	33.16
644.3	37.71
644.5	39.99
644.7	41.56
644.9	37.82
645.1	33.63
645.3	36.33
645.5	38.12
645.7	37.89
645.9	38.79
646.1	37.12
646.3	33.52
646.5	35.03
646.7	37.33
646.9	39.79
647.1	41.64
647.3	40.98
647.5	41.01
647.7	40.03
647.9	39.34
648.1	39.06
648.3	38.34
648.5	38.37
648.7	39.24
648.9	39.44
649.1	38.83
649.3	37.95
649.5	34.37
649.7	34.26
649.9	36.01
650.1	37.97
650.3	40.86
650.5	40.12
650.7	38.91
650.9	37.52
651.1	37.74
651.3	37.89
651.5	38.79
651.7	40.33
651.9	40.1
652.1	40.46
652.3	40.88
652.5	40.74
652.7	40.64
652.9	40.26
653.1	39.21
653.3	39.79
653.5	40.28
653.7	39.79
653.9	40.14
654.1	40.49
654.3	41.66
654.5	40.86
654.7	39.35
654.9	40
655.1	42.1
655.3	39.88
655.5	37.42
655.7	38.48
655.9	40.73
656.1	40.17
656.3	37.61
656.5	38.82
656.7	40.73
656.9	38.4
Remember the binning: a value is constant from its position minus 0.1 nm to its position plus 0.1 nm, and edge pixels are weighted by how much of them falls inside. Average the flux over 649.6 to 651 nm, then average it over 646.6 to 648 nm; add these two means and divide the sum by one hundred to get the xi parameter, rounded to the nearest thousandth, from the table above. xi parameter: 0.780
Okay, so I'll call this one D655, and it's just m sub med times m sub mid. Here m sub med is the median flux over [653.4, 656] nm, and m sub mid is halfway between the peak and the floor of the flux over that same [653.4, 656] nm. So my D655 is 1596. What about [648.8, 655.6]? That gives 1521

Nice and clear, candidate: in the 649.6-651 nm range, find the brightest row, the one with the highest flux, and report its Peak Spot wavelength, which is 650.3 nm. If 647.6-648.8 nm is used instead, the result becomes 647.7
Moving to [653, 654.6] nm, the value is 654.3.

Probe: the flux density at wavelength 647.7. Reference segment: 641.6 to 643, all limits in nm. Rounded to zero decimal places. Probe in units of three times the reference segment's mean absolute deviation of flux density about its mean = 10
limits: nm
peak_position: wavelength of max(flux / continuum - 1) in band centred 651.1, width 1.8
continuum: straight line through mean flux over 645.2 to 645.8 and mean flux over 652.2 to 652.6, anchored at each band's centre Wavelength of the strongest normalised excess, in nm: 650.3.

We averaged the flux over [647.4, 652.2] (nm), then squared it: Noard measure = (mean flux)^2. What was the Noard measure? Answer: 1492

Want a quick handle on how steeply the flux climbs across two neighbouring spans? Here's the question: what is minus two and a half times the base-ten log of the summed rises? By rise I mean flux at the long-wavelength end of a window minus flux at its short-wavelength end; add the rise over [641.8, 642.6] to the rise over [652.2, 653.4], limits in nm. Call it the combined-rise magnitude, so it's -1.2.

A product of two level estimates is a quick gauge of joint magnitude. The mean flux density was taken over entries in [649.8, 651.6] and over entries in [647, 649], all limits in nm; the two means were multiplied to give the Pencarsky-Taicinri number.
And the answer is 1527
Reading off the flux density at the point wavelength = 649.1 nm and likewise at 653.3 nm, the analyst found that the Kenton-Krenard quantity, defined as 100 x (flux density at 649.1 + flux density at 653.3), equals 7862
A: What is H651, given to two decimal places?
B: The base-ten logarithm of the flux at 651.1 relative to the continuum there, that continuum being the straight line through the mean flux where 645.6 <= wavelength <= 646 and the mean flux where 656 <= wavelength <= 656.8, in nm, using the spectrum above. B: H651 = -0.01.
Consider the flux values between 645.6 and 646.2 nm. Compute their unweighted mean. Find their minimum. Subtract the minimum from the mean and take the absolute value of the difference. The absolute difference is 0.81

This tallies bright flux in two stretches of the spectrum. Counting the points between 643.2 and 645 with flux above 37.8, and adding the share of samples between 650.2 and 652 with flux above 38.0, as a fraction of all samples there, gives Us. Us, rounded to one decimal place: 5.7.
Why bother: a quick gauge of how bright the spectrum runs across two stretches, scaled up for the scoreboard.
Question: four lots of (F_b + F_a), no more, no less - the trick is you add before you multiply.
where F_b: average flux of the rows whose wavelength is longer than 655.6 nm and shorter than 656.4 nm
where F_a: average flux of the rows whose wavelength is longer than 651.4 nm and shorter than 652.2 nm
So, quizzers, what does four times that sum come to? 317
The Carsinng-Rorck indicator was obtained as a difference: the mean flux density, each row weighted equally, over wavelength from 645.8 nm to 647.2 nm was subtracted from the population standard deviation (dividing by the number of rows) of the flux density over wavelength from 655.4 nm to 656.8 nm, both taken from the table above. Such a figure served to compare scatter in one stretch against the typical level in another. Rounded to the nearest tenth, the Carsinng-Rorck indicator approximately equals -36.3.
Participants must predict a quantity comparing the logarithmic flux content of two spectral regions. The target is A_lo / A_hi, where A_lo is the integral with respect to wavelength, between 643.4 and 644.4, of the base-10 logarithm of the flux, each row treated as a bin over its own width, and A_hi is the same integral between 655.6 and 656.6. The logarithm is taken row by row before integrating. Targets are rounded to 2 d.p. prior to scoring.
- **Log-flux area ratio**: 0.98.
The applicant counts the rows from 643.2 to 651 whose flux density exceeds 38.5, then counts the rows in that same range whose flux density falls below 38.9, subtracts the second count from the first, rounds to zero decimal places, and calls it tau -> -9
